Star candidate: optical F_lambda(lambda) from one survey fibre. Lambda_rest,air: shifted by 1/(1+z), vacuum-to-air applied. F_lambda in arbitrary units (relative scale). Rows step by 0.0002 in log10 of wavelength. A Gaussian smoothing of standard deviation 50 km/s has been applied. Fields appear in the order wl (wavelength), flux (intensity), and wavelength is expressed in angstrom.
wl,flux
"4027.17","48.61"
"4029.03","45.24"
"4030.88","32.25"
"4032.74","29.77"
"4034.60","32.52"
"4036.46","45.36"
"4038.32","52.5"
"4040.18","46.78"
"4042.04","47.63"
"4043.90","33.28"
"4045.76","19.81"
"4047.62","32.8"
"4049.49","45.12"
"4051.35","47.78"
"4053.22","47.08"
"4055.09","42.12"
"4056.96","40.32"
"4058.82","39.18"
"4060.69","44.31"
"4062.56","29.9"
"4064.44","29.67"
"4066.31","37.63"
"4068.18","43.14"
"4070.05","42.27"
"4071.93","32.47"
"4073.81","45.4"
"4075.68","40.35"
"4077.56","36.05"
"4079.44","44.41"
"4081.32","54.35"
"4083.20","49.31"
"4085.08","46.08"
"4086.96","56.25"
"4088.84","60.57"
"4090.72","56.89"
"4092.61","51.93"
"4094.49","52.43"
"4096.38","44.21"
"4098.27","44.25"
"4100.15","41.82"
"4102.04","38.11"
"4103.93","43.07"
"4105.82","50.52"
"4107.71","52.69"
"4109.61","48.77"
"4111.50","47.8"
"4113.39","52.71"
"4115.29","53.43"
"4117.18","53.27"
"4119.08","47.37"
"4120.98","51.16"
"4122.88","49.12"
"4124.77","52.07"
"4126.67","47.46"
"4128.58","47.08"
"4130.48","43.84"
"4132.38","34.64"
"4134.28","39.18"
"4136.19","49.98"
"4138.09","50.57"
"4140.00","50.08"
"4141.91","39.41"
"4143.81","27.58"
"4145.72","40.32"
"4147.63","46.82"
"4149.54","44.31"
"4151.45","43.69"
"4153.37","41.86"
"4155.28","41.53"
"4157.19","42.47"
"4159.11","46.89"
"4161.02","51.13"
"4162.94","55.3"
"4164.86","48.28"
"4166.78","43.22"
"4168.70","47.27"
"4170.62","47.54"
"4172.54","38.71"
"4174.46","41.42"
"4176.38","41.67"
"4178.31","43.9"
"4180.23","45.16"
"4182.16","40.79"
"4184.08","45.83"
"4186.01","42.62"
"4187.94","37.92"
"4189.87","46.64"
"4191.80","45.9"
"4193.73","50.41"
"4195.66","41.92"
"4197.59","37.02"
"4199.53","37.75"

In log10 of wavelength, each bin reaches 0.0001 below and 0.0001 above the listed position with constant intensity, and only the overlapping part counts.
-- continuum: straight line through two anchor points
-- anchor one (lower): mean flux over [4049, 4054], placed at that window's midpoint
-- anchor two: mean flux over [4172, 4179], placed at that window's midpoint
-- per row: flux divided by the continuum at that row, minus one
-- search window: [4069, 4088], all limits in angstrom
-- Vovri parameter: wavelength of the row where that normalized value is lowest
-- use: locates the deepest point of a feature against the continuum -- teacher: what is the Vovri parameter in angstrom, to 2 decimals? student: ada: 4071.93 angstrom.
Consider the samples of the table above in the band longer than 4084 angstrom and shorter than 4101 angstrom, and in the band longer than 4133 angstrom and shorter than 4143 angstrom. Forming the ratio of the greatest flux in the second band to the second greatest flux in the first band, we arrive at 0.89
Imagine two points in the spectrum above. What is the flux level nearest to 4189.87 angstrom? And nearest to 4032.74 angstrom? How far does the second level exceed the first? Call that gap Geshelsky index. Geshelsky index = -17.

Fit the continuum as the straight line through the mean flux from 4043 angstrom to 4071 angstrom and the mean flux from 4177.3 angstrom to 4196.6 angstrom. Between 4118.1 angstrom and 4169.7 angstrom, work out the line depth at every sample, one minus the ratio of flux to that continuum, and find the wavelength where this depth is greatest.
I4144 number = 4143.81 angstrom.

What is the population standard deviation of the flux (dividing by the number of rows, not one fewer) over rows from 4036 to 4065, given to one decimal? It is 8.5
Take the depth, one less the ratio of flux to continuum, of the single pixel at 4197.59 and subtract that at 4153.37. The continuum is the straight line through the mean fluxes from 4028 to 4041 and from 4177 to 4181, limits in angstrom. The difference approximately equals 0.13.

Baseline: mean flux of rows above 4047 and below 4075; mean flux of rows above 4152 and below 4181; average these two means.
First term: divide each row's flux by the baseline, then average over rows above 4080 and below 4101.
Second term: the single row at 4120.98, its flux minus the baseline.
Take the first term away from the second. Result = 7.4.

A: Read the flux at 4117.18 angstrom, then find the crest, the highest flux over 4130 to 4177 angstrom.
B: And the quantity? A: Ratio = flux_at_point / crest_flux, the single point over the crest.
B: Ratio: 1.0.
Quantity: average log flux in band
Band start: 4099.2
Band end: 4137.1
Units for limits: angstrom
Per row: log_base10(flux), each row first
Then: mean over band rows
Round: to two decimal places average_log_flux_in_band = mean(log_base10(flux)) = 1.67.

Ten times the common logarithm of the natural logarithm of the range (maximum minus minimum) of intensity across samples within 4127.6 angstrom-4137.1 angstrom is 4.4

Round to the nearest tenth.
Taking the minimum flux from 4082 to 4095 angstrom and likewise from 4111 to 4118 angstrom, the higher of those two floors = 47.8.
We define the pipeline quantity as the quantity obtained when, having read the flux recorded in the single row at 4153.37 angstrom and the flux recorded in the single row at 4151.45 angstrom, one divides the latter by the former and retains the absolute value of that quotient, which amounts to 1.04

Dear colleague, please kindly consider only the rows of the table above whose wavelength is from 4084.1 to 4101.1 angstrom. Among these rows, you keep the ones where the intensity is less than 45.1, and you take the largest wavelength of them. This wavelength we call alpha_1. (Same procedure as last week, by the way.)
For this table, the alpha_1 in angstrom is 4100.15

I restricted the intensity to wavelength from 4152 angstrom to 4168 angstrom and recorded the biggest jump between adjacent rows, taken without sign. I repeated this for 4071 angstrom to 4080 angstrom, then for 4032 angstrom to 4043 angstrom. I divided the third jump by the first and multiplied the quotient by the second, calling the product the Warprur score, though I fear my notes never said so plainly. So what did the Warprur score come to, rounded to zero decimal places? 24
